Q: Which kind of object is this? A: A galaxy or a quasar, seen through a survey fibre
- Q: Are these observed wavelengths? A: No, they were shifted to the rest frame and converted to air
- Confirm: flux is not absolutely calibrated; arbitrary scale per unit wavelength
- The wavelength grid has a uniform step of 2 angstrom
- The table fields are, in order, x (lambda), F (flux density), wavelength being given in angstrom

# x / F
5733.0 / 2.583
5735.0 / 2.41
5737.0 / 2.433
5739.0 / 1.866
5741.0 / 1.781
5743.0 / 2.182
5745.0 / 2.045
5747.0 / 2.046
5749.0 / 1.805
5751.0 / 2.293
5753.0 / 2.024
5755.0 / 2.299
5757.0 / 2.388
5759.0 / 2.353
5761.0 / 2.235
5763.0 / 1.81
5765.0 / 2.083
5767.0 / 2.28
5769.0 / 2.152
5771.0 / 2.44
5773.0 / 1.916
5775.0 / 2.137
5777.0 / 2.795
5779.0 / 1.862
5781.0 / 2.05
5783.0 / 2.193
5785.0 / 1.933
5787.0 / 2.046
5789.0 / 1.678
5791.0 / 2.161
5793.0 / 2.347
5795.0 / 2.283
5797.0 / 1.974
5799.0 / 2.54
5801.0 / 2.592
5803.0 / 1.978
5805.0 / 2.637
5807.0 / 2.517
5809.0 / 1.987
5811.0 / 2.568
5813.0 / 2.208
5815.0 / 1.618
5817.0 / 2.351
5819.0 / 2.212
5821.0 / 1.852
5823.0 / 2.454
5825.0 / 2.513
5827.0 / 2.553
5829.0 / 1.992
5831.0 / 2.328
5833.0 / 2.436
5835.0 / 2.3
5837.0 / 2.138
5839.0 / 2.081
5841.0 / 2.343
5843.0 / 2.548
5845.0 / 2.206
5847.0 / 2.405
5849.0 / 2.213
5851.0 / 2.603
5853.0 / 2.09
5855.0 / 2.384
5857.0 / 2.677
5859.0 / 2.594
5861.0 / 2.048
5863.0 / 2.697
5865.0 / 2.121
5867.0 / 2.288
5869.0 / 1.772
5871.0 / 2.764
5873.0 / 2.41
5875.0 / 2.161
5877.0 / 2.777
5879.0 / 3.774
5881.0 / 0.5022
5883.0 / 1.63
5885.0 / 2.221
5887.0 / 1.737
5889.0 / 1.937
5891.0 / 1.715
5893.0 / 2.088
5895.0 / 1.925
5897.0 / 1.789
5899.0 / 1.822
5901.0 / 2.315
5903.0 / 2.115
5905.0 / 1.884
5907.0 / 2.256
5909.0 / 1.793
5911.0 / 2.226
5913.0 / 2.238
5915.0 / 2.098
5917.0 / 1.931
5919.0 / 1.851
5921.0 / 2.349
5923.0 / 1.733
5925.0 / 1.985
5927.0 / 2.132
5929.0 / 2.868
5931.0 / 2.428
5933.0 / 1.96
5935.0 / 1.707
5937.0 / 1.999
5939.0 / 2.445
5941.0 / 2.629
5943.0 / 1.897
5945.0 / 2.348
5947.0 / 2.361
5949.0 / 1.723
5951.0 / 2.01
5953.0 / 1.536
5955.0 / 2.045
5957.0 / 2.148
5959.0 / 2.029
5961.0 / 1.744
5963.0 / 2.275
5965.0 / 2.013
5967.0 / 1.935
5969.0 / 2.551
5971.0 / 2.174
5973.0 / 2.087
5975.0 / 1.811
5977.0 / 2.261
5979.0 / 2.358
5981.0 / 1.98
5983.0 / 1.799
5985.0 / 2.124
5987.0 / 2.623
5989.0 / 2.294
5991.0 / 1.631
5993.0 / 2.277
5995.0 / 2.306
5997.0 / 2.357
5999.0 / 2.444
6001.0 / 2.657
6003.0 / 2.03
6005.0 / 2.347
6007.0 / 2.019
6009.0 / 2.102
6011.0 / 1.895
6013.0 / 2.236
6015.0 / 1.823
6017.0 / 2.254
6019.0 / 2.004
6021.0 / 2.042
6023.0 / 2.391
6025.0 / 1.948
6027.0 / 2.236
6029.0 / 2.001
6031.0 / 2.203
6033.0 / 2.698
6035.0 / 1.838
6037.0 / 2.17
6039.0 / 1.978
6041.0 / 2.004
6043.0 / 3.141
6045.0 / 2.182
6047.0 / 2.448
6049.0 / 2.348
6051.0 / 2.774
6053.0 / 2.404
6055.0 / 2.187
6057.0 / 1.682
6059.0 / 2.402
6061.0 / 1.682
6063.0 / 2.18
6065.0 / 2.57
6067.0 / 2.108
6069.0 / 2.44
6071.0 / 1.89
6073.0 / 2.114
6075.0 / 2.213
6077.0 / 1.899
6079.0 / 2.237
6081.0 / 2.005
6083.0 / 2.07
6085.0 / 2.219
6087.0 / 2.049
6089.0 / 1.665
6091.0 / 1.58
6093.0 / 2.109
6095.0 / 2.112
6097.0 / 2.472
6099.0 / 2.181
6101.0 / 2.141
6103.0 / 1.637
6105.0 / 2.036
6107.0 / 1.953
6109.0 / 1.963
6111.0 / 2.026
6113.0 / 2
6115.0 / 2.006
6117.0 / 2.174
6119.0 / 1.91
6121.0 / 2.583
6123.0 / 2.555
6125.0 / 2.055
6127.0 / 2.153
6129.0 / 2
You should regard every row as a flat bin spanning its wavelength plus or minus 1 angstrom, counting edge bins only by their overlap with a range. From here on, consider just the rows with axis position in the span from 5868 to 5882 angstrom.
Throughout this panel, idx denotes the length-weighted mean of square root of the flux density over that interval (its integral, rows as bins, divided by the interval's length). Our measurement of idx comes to 1.48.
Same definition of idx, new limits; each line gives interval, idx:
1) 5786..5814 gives 1.50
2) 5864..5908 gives 1.43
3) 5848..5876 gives 1.53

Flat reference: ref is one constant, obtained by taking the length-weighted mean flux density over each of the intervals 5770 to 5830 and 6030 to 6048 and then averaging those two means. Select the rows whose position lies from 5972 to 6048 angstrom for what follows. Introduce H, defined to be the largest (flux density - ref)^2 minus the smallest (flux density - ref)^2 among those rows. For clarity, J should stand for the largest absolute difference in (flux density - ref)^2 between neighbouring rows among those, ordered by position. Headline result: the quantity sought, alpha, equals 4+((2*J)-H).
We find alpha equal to 4.78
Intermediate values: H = 0.8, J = 0.8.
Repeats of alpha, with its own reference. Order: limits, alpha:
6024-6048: 4.78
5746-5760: 4.20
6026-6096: 4.78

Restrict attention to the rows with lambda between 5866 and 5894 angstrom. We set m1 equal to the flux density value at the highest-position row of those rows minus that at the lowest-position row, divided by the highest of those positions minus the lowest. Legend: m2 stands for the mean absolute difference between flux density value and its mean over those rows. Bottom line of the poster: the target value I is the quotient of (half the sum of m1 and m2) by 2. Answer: 0.123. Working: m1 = -0.008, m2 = 0.501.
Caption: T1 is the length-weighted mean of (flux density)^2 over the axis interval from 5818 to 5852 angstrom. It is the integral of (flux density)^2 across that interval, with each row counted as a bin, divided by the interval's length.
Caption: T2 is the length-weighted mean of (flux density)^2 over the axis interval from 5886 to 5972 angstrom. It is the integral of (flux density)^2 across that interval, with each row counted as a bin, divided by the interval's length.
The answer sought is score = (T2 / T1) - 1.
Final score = -0.19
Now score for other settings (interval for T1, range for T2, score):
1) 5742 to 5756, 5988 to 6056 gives 0.14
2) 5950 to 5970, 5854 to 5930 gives 0.16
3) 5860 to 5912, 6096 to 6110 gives -0.10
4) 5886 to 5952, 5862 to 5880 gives 0.53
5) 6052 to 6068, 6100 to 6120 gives -0.16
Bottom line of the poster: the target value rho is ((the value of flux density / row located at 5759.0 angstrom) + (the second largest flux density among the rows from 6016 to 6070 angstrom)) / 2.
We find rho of 2.56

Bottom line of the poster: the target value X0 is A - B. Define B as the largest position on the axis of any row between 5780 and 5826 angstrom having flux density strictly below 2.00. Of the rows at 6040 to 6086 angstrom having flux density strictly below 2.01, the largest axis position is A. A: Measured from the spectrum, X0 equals 260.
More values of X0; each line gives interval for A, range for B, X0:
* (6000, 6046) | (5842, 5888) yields 154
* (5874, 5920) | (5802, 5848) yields 90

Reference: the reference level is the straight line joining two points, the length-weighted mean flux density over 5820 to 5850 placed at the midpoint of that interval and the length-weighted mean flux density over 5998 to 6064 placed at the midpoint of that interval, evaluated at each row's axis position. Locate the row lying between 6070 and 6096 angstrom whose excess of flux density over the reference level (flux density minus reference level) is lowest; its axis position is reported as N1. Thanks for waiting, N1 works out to 6091.0 angstrom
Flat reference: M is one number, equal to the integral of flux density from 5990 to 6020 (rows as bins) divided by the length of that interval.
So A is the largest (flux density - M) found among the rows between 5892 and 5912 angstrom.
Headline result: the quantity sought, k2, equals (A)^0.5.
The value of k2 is 0.40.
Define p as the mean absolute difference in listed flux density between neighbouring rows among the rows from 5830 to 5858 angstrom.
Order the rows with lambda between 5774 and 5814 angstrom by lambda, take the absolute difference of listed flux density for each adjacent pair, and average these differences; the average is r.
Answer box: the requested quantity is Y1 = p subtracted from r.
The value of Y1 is 0.136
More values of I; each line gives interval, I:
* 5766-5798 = 0.045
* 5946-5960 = 0.043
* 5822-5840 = 0.035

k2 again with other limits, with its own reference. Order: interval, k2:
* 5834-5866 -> 0.73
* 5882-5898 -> 0.25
